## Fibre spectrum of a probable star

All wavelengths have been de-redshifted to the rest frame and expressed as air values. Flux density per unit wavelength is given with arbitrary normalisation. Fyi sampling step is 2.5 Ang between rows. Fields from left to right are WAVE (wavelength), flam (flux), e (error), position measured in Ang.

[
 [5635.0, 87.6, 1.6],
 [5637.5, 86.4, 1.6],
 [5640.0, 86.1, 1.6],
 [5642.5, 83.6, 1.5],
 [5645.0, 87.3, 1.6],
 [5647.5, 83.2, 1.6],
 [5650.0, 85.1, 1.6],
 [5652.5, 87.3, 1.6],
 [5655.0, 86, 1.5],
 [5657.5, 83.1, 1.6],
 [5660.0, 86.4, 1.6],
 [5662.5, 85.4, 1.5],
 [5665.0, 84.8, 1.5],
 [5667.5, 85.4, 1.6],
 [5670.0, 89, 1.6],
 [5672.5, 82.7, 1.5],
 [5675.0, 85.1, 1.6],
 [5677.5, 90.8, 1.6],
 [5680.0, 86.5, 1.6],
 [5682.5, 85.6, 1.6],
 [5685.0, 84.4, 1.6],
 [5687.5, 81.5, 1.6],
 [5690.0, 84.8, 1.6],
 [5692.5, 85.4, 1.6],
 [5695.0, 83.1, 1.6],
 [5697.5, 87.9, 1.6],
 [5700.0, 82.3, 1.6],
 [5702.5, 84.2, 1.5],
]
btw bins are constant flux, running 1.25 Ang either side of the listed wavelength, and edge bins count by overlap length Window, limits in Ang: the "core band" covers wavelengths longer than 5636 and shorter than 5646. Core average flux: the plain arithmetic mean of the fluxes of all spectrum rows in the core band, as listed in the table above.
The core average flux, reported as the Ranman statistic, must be 85.9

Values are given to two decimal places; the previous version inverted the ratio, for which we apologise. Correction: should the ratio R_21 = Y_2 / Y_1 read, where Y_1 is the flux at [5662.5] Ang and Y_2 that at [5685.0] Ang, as 0.99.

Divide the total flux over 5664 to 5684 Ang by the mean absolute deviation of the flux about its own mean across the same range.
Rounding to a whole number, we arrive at 364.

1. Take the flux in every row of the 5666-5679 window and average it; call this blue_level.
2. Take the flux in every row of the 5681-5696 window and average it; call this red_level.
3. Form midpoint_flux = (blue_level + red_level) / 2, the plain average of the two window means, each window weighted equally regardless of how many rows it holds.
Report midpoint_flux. 85.4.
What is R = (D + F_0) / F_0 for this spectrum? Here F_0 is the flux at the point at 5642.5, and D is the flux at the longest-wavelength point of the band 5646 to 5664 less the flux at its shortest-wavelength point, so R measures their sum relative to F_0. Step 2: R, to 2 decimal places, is 1.03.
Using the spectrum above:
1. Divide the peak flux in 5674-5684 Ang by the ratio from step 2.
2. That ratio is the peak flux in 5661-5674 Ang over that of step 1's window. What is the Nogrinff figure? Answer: 93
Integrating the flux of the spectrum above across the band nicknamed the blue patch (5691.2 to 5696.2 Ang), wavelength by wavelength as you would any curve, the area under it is 421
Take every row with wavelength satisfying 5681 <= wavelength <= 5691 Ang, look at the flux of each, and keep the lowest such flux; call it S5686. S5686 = 81.5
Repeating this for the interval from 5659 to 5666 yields 84.8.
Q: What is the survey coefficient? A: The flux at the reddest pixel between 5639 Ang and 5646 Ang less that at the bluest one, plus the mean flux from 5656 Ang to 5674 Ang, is 86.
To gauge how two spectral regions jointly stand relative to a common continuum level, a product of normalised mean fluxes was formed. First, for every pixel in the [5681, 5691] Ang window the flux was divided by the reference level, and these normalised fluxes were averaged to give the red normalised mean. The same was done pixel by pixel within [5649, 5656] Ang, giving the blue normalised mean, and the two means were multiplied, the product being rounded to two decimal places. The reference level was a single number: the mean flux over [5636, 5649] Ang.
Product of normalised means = 0.99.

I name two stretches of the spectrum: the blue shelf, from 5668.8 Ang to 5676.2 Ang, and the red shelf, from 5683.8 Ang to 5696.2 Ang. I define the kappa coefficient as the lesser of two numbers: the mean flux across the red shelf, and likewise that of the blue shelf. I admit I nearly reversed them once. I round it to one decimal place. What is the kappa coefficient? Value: 83.8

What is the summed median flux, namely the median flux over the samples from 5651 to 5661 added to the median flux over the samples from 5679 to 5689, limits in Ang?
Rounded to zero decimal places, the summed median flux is 171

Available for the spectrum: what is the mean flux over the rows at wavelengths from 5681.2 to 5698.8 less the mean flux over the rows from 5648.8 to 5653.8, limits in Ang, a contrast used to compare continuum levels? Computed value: -1.5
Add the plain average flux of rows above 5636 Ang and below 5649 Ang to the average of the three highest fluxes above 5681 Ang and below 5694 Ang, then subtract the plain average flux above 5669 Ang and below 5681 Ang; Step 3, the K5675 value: 83.8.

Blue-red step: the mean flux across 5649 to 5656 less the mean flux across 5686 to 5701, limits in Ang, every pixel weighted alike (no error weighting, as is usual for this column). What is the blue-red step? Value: 2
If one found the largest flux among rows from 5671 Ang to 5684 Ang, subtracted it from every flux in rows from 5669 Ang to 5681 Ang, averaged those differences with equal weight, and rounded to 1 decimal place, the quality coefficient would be -4.0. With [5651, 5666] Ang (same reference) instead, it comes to -5.3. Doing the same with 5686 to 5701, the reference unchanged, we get -6.6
